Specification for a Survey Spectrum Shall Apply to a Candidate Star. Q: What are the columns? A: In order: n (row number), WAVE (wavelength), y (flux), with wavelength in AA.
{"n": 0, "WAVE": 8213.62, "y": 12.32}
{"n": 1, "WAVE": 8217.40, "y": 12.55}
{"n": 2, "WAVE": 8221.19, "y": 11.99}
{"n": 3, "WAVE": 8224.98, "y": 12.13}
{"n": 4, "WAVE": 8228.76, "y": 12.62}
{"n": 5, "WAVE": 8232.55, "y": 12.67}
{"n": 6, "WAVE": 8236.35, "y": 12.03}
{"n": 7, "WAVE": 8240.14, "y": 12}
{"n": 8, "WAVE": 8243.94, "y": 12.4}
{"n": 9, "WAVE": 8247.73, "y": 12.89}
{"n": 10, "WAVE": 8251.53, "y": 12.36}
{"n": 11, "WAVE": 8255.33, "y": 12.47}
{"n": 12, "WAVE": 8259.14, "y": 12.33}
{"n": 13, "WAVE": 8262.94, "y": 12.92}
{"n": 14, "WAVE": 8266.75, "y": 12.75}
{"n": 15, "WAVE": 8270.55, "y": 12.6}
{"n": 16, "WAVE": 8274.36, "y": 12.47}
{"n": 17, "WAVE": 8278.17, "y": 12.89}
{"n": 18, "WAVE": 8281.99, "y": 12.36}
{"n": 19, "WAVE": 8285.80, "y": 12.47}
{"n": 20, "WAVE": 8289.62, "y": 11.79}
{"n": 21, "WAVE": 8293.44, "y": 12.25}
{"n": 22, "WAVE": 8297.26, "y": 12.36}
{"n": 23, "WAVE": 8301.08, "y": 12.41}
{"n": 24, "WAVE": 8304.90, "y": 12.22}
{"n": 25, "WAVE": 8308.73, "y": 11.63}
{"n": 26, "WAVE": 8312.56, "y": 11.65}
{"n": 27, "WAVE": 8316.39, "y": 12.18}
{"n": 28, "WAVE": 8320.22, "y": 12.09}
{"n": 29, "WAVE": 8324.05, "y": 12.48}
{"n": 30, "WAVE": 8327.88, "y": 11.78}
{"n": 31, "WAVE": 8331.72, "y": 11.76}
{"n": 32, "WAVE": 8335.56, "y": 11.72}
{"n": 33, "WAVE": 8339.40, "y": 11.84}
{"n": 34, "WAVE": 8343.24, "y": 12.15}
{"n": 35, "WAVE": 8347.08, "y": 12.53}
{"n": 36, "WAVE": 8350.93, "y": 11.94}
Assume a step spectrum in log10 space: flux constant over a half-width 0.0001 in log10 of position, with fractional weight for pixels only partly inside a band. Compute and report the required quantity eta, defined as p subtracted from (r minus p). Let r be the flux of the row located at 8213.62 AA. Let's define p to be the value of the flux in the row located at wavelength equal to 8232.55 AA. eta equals -13.0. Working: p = 12.67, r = 12.32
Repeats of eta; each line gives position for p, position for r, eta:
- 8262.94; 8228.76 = -13.2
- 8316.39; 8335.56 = -12.6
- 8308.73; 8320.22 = -11.2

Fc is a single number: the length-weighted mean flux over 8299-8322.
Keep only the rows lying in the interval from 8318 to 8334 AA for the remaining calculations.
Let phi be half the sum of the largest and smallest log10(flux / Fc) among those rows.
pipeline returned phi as 0.003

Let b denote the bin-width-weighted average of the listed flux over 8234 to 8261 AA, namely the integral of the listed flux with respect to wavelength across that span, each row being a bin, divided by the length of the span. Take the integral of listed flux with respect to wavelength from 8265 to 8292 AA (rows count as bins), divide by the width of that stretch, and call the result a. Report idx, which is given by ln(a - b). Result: -2.2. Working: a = 12.5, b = 12.4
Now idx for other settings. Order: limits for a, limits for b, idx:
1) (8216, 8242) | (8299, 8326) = -1.7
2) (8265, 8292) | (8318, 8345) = -0.7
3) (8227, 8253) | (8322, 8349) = -1.0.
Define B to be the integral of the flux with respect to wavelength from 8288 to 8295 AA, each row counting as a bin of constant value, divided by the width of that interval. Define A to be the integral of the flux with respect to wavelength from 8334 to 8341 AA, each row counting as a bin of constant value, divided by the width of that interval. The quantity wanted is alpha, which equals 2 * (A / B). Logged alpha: 1.96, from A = 11.8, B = 12.0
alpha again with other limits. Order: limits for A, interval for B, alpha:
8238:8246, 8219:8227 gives 2.02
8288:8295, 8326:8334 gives 2.04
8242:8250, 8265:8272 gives 1.99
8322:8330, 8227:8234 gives 1.92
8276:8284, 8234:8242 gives 2.09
